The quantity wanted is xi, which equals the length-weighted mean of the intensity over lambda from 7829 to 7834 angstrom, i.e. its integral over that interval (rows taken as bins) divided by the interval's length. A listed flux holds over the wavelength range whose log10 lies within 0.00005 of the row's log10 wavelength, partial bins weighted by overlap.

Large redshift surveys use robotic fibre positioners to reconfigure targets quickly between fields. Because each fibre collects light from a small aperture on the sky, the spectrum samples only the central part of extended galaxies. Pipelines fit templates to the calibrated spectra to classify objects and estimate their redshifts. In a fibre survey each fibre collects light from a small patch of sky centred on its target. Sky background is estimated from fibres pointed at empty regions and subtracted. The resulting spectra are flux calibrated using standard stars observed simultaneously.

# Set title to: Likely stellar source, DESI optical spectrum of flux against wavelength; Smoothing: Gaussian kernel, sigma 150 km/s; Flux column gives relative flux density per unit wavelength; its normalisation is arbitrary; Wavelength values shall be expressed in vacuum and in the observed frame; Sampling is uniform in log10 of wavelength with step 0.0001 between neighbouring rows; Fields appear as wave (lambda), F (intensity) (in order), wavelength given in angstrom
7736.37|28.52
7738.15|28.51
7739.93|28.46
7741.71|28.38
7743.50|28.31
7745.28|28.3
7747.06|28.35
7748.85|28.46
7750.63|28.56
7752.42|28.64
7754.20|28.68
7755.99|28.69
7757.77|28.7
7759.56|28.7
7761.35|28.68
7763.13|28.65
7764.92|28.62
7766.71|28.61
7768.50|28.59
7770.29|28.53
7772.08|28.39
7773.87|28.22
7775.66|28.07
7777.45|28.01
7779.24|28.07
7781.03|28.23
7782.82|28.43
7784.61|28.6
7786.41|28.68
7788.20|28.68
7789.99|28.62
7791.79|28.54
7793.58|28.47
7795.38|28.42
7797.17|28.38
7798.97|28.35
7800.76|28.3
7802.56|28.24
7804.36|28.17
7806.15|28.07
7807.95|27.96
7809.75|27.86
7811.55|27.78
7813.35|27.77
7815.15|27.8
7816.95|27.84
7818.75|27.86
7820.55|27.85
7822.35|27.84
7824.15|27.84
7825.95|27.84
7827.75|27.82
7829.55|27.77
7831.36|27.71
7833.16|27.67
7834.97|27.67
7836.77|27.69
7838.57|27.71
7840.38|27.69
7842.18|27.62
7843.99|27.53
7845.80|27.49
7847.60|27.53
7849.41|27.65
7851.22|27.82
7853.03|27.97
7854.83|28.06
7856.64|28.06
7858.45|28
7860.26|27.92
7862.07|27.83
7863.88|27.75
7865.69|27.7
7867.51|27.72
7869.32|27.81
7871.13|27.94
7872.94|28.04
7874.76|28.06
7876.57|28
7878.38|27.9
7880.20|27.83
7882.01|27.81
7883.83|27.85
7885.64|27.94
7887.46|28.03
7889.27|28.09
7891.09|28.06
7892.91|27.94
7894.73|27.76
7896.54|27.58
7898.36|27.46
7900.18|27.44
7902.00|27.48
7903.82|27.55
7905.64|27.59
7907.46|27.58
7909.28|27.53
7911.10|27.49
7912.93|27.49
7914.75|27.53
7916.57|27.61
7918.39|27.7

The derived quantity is 27.7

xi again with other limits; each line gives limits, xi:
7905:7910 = 27.6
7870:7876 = 28.0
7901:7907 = 27.5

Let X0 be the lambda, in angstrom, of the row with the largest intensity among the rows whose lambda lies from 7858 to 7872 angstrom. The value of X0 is 7858.45 angstrom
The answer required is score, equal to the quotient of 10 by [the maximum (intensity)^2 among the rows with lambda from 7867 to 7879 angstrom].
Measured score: 0.0127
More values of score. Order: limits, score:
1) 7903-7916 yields 0.0131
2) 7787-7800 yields 0.0122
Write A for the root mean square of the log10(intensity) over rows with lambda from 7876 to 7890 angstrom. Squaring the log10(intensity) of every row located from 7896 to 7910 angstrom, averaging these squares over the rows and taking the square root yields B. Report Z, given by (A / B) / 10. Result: 0.100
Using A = 1.45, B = 1.44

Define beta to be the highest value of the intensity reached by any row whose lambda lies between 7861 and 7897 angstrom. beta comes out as 28.09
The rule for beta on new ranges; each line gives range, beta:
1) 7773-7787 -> 28.68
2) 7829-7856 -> 28.06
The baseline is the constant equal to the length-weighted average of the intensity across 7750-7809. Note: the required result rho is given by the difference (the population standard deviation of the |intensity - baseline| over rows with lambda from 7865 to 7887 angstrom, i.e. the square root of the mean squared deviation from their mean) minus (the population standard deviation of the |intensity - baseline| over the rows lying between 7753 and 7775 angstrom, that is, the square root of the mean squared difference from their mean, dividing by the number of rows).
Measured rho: 0.046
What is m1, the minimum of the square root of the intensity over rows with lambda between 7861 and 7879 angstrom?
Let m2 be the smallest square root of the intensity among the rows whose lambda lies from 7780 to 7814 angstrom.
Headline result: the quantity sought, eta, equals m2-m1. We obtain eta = 0.01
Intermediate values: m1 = 5.26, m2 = 5.270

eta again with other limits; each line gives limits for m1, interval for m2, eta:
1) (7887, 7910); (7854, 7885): 0.02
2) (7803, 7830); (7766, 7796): 0.02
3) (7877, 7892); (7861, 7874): -0.01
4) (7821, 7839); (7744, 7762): 0.06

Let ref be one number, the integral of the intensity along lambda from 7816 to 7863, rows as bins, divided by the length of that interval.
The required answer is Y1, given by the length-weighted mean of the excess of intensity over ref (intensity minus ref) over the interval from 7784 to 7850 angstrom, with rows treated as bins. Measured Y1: 0.19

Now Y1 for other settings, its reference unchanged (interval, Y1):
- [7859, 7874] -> 0.06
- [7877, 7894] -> 0.15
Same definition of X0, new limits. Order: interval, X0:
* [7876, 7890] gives 7889.27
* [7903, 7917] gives 7916.57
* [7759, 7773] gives 7759.56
